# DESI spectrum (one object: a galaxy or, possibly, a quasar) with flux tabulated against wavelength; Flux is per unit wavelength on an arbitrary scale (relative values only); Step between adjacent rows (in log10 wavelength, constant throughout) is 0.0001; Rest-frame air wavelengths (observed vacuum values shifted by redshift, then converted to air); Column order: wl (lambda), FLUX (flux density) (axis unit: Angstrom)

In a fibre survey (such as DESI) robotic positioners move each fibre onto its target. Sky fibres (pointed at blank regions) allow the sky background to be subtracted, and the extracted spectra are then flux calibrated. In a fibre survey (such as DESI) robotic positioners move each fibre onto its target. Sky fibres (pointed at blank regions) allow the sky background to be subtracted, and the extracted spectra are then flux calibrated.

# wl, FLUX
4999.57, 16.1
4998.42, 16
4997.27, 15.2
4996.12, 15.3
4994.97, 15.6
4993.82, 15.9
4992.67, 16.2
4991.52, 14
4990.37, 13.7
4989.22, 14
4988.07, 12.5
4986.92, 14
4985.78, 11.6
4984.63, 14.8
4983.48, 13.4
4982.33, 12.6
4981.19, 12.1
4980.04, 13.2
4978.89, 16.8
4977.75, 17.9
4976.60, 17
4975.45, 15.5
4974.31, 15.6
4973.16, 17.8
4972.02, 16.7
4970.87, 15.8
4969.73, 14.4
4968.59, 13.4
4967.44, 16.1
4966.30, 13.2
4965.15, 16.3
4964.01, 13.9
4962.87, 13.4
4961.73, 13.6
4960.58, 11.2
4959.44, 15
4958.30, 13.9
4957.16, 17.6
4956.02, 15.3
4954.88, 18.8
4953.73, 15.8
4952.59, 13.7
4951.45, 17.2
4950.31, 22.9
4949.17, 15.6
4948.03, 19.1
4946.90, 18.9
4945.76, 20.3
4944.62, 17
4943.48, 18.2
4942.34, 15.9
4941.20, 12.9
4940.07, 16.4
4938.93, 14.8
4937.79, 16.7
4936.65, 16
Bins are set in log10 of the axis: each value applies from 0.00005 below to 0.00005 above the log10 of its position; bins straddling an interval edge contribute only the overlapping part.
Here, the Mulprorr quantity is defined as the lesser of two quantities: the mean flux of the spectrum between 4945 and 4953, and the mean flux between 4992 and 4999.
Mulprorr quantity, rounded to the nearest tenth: 15.7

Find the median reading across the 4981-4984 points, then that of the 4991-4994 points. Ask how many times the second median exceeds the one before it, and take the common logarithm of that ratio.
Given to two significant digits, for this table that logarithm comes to 0.10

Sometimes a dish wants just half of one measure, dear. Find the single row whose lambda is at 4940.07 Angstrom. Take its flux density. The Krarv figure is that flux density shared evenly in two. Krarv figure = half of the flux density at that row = 8.2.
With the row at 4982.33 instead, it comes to 6.3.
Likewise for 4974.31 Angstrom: 7.8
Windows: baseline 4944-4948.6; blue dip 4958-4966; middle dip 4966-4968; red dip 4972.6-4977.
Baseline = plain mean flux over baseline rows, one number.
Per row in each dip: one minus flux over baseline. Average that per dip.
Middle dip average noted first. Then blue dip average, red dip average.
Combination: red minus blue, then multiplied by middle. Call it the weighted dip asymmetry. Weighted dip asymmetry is -0.03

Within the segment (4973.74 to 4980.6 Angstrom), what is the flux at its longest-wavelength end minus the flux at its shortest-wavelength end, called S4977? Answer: -2.4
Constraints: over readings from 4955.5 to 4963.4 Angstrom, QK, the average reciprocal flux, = 0.071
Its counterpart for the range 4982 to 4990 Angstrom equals 0.076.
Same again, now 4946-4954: 0.058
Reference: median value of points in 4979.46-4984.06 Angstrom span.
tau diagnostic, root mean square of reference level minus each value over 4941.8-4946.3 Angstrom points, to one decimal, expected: 5.2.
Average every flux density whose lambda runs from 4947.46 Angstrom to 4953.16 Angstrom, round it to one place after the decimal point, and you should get 17.7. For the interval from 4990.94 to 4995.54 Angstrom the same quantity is 15.4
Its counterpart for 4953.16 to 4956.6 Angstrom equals 16.6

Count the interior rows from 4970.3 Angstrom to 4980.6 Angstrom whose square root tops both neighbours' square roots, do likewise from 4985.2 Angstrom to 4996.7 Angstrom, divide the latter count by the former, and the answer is 1.5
